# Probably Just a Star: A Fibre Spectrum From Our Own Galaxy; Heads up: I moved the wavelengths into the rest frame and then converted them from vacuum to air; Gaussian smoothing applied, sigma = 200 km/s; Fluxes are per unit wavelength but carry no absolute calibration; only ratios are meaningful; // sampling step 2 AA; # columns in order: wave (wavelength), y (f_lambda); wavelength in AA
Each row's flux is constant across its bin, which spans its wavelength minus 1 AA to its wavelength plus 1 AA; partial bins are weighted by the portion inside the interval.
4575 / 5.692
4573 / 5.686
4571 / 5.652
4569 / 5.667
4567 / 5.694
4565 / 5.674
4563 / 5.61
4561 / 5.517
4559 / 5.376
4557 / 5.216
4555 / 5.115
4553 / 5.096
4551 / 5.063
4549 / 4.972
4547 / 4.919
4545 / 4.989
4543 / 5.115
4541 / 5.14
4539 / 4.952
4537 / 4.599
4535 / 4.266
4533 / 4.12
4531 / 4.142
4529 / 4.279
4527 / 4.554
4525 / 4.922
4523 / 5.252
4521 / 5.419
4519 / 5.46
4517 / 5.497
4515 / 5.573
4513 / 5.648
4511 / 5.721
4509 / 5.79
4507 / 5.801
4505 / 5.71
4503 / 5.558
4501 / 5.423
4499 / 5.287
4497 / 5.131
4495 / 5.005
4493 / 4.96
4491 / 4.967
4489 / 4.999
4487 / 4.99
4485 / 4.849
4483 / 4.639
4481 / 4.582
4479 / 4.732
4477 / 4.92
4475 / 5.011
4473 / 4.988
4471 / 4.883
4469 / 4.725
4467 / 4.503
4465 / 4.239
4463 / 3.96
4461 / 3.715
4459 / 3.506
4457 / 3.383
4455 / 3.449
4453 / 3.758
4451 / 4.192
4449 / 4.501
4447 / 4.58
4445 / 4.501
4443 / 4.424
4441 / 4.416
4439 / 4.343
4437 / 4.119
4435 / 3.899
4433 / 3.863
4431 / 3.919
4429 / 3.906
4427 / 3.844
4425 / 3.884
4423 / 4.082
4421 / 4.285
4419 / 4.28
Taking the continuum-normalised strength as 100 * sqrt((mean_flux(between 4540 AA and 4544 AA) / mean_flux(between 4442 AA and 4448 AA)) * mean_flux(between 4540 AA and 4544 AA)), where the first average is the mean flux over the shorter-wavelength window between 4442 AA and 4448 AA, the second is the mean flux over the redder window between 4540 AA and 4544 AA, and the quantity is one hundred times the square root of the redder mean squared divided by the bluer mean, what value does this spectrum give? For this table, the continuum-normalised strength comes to 242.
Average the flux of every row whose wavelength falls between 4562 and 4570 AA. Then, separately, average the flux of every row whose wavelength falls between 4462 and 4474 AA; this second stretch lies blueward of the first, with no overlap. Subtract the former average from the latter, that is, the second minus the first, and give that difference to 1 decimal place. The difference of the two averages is -1.1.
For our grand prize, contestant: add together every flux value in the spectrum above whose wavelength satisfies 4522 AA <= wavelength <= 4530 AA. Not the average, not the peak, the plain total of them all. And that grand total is 19.0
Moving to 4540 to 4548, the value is 20.2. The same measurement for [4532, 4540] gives 17.9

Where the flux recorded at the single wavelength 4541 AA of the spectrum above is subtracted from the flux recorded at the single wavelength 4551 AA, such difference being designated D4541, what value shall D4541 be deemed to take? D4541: -0.1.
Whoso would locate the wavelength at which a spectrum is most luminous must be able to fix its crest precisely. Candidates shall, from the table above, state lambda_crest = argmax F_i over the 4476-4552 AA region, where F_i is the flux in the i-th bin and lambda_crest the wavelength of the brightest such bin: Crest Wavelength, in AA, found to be 4507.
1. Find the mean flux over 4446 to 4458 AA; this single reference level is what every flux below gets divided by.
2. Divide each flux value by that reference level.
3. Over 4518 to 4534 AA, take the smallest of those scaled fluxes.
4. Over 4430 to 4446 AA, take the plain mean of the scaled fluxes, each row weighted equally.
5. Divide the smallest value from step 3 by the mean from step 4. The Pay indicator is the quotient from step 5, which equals 0.98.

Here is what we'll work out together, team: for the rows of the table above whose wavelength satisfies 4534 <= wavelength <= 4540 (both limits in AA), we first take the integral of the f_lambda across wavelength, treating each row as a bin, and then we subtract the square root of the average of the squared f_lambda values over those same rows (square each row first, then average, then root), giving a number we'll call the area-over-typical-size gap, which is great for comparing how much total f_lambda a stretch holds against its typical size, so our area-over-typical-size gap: 23.0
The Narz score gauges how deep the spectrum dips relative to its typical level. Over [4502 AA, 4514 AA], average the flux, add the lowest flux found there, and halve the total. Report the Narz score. 5.6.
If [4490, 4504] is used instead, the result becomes 5.1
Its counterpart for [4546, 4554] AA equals 5.0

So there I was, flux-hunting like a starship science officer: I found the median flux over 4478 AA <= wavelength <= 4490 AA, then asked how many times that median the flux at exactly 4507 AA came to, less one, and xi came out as 0.21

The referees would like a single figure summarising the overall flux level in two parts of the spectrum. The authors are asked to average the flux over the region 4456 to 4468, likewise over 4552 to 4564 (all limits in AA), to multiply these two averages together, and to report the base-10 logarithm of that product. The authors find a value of 1.32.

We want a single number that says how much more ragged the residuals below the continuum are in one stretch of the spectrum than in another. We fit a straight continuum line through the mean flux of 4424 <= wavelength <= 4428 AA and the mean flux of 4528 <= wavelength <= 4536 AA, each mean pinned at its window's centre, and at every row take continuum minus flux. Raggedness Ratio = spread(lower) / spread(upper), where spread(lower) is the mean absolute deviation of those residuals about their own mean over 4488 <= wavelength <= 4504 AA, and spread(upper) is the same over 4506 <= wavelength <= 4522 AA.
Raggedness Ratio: 1.3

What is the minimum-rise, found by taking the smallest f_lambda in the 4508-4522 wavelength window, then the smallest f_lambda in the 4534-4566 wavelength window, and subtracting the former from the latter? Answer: -1.15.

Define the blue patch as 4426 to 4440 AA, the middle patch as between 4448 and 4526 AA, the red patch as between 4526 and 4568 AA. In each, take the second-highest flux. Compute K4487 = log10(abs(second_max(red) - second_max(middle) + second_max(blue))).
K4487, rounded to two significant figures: 0.60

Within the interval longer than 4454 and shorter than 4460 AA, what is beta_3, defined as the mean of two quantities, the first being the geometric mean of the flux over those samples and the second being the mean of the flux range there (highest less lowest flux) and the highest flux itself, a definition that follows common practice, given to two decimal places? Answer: 2.63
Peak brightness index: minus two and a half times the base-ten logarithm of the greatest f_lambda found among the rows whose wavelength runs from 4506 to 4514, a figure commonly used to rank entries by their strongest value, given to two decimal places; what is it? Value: -1.91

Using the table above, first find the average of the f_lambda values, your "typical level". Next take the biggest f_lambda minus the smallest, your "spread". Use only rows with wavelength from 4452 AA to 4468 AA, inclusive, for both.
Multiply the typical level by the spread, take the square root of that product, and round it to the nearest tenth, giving 2.1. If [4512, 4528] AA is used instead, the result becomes 2.4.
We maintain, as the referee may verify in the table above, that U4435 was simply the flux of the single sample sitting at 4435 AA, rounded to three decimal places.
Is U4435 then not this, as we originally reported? 3.899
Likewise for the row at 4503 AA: 5.558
